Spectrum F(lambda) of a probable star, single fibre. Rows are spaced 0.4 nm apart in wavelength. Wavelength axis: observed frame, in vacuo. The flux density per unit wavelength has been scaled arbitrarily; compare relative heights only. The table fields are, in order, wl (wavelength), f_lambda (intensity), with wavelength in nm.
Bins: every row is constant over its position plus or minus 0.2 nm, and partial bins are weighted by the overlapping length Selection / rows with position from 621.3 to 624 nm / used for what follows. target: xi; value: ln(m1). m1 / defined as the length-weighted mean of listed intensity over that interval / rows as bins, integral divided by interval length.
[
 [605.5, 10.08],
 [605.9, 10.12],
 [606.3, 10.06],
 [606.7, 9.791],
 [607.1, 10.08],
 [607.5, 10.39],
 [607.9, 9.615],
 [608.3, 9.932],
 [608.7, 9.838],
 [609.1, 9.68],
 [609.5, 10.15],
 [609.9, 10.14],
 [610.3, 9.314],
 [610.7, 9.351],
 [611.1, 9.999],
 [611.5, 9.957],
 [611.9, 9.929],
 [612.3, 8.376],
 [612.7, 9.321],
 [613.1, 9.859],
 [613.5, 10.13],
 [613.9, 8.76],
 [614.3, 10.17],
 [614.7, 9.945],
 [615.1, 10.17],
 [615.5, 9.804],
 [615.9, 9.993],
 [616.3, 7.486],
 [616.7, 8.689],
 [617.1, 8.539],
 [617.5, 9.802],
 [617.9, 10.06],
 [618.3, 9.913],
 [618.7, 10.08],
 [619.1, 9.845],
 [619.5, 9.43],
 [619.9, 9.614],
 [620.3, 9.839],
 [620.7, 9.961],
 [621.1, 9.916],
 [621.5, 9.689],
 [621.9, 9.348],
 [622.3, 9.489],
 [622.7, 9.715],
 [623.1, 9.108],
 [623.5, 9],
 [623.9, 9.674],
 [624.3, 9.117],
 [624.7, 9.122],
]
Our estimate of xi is 2.24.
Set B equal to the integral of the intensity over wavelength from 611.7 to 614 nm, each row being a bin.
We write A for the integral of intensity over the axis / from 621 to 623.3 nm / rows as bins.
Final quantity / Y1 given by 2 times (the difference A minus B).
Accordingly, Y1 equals 0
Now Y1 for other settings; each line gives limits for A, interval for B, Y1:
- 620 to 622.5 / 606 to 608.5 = -1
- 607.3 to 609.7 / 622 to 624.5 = 1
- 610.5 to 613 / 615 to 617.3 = 6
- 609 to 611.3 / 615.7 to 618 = 3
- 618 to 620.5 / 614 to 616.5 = 1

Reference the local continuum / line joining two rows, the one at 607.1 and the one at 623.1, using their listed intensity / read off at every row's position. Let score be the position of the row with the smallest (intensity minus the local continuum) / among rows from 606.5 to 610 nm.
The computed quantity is 607.9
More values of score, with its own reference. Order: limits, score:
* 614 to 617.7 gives 616.3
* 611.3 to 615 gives 612.3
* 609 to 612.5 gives 612.3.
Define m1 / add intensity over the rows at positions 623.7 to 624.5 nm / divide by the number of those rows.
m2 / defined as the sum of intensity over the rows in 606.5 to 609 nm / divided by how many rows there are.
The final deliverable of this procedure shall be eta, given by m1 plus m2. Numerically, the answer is 19.3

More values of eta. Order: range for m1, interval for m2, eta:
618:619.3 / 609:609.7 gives 19.9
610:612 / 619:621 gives 19.4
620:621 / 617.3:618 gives 19.8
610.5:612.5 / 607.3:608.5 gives 19.5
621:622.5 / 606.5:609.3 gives 19.5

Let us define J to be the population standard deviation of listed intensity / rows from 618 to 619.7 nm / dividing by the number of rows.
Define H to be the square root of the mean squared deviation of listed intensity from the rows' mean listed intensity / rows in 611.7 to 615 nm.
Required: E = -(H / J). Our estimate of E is -2.63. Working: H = 0.6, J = 0.24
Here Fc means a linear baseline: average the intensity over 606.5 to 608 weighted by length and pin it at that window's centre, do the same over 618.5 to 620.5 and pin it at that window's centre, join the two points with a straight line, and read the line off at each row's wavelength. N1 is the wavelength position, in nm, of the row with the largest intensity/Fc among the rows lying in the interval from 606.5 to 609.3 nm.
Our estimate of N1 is 607.5 nm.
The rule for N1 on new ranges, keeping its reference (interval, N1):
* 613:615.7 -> 615.1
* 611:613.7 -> 613.5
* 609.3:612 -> 609.5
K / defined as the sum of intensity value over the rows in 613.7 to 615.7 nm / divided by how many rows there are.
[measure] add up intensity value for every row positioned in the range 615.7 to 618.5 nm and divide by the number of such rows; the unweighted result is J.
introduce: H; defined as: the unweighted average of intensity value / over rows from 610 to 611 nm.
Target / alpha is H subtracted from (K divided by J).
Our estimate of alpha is -8.27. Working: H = 9.3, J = 9.2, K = 9.77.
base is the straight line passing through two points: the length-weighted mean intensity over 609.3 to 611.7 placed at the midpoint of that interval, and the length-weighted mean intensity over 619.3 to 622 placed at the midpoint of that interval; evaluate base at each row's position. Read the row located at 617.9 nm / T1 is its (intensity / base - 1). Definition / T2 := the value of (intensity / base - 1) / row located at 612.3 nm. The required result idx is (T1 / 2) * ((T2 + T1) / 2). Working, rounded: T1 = 0.034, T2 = -0.145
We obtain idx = -0.0009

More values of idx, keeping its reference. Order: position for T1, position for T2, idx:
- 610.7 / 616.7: 0.0018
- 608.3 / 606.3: 0.0001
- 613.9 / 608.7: 0.0027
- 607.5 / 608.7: 0.0007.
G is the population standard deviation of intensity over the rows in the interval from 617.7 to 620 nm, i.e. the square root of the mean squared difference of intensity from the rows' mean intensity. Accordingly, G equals 0.23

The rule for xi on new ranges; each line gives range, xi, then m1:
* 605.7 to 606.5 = 2.31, 10.1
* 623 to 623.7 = 2.20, 9.0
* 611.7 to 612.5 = 2.21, 9.2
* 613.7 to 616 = 2.28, 9.8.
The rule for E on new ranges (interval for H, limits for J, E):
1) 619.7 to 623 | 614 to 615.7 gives -1.26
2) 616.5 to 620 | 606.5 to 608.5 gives -2.04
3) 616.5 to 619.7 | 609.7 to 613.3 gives -1.09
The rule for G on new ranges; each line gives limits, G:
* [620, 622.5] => 0.22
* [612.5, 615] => 0.50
